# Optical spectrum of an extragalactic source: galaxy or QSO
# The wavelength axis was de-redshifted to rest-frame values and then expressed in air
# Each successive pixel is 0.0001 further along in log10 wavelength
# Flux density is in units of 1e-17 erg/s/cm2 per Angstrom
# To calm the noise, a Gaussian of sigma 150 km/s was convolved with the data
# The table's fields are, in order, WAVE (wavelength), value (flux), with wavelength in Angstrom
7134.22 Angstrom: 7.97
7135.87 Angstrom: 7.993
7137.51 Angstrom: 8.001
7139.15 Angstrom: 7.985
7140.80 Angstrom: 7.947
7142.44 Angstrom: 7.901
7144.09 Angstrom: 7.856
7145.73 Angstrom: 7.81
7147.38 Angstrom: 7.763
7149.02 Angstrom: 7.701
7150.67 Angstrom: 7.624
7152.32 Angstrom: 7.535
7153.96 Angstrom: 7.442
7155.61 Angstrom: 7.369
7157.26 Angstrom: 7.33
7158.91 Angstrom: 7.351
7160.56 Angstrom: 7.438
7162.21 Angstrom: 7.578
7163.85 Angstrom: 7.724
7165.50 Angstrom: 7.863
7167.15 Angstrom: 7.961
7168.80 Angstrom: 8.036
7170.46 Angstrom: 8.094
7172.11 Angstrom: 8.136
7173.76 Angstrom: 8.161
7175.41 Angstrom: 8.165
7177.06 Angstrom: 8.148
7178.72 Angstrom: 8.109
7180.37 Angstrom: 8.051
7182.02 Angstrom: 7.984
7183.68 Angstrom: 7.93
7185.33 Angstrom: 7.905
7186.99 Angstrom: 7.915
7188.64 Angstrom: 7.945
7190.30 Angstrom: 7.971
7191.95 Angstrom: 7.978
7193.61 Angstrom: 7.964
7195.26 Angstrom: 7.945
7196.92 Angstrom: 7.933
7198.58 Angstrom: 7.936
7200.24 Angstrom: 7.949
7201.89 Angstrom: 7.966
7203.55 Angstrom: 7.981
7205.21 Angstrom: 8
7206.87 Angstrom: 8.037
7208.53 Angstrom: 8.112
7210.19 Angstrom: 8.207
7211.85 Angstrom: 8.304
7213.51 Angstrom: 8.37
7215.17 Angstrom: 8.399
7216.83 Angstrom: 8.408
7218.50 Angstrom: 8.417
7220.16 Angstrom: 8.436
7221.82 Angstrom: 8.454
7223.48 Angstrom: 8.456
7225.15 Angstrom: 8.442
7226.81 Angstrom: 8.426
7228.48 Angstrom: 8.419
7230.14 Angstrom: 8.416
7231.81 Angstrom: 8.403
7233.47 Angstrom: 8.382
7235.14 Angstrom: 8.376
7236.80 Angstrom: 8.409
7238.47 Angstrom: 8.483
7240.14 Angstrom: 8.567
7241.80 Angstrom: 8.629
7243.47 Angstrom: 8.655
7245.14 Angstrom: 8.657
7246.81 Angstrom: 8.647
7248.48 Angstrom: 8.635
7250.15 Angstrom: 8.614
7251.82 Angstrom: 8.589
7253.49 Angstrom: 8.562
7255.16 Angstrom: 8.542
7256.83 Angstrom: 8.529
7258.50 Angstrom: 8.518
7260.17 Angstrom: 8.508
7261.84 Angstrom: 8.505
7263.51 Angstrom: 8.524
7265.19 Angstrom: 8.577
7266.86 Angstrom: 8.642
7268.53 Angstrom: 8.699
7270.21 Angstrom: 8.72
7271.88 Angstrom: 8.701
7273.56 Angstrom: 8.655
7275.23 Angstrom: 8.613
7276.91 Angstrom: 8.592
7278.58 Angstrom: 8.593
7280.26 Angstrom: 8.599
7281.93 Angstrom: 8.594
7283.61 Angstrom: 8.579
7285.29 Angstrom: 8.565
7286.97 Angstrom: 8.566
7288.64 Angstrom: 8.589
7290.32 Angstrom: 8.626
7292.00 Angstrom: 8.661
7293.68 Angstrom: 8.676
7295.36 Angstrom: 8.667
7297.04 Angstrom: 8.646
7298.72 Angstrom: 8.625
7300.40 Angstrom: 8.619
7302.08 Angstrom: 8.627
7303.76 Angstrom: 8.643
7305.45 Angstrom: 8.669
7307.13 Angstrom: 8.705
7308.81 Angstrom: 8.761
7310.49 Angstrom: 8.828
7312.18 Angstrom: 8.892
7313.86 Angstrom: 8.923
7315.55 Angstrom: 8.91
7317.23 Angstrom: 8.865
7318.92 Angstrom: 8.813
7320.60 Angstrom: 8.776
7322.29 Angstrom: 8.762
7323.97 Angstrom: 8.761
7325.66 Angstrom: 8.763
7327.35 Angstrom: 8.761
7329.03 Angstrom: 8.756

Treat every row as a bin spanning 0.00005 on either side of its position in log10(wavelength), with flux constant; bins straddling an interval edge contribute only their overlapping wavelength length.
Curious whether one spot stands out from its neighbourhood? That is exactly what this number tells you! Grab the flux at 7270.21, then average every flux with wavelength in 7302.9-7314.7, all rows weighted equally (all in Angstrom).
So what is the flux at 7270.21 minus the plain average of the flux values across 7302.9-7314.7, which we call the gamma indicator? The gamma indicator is -0.05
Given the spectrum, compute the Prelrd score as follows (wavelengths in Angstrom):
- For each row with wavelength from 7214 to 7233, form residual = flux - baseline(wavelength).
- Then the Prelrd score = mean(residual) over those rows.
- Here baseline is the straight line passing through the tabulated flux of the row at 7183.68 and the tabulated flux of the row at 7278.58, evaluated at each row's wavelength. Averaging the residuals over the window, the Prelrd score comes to 0.22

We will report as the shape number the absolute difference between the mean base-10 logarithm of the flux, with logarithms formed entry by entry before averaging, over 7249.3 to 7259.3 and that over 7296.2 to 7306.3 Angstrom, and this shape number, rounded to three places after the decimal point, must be 0.004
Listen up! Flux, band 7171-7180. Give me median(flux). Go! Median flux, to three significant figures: 8.15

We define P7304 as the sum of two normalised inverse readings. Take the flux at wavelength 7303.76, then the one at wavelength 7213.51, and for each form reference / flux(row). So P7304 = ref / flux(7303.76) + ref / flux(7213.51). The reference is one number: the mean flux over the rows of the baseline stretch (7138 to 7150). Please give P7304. 1.85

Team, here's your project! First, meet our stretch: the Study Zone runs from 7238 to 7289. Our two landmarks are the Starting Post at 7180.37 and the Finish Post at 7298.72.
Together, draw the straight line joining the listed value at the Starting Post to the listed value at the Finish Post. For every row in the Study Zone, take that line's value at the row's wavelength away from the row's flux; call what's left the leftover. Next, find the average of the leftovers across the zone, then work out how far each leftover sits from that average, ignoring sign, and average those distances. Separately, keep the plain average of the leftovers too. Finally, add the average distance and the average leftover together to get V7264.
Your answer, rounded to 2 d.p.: 0.22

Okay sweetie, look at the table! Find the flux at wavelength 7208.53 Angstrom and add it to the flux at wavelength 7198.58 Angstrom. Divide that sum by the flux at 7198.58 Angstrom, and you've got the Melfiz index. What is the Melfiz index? 2.02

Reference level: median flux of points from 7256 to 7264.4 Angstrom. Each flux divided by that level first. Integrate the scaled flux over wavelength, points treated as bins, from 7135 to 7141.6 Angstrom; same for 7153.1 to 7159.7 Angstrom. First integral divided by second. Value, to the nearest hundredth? 1.08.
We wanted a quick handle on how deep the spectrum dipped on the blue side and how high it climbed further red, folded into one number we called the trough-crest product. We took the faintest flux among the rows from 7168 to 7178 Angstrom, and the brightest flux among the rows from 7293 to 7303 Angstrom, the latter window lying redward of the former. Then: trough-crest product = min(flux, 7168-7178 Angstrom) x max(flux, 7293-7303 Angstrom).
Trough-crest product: 69.7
